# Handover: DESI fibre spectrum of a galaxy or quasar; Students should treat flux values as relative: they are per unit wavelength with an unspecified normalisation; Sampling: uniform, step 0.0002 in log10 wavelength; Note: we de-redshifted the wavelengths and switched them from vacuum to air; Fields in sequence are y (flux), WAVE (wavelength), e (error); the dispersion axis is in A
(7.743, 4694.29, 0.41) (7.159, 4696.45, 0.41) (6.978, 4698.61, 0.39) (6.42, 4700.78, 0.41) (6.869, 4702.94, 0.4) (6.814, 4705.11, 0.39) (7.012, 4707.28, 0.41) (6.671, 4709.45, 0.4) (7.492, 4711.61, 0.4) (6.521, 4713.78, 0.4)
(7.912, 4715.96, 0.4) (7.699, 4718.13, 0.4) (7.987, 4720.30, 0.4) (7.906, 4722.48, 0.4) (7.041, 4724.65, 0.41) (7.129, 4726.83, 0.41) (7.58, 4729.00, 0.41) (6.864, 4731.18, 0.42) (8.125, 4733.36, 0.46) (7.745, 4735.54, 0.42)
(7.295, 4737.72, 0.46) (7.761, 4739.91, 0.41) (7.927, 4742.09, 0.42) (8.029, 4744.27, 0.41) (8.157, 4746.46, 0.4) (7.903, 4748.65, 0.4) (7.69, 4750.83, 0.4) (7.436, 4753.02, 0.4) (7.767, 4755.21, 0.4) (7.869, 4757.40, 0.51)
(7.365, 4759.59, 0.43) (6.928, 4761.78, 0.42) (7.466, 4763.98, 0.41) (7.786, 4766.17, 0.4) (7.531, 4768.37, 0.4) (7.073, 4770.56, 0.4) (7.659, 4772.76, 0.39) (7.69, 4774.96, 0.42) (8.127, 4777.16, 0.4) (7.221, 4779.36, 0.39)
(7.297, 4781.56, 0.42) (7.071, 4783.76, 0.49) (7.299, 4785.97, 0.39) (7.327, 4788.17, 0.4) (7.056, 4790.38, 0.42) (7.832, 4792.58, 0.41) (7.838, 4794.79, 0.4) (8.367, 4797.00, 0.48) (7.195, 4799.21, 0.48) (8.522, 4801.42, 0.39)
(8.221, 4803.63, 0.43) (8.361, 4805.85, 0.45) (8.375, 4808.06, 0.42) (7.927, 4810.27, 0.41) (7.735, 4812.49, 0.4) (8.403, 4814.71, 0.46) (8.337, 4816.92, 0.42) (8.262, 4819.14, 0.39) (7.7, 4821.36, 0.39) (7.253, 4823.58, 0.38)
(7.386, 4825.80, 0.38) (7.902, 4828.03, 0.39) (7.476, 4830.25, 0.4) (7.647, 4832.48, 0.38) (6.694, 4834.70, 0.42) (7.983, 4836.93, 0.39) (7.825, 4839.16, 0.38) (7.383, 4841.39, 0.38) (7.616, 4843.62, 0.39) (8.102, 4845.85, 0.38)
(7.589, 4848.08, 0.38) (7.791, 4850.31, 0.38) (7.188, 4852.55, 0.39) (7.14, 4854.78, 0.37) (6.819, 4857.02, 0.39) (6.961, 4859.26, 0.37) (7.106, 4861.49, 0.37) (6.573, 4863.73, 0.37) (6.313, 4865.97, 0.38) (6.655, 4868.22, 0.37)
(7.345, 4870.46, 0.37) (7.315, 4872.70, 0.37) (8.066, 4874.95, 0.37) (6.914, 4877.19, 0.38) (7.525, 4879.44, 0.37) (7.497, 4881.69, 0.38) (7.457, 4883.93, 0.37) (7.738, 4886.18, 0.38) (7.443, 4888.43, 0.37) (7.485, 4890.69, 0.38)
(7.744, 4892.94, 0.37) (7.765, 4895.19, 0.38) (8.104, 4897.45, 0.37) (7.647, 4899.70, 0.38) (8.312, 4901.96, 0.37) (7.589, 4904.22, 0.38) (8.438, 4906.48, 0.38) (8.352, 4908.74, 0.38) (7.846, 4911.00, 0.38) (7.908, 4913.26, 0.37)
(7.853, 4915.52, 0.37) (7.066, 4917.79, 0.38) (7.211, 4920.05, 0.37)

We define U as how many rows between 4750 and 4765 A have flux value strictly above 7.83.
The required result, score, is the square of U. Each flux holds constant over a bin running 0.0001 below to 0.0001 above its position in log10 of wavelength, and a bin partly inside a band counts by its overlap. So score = 1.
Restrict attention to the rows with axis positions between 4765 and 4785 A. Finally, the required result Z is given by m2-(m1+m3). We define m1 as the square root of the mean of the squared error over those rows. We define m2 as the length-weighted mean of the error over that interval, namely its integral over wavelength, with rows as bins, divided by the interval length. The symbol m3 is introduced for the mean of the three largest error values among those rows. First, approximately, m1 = 0.413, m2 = 0.41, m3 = 0.44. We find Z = -0.445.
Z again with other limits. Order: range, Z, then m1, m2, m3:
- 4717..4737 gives -0.433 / 0.415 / 0.42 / 0.43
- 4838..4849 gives -0.383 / 0.382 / 0.38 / 0.38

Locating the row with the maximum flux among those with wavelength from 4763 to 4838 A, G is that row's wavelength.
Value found 4801.42 A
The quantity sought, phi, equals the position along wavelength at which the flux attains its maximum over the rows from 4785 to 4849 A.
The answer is 4801.42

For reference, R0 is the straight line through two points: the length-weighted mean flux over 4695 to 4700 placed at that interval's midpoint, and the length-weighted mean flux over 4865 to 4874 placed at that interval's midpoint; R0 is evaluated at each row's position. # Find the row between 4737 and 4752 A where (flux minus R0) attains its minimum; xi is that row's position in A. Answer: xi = 4737.72 A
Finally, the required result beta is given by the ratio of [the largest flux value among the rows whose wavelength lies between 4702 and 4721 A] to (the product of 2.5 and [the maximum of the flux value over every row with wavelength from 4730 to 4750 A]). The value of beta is 0.392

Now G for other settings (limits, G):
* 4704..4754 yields 4746.46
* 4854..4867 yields 4854.78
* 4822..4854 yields 4845.85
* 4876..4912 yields 4906.48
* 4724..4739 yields 4733.36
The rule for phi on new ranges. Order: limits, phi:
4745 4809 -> 4801.42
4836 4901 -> 4897.45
